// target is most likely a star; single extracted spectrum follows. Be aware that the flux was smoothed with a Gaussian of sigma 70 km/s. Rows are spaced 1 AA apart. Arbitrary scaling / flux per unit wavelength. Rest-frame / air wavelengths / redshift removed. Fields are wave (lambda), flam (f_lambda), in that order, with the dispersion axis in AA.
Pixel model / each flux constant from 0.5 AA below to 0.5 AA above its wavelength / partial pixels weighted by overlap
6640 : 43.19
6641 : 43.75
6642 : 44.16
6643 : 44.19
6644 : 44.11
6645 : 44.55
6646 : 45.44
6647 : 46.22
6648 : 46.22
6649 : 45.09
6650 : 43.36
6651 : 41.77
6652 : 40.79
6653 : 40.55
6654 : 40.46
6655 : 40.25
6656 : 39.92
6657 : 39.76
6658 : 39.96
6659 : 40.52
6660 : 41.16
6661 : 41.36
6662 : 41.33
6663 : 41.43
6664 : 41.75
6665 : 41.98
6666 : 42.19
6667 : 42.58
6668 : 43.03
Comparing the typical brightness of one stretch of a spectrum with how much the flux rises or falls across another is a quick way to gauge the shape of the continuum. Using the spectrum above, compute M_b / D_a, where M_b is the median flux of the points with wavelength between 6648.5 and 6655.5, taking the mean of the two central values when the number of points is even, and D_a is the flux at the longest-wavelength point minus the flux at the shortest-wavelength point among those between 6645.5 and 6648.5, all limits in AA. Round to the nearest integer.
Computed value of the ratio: 52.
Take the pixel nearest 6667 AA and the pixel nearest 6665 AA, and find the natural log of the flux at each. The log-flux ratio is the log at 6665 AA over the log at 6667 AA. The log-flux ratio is 1.00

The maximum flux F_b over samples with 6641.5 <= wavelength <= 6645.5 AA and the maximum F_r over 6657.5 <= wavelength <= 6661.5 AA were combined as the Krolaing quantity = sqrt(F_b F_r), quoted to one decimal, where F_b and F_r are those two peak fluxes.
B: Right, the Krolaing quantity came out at 42.9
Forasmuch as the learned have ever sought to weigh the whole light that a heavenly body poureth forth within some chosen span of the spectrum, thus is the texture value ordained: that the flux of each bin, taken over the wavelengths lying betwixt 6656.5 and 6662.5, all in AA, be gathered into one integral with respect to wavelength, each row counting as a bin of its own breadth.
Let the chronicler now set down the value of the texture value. 244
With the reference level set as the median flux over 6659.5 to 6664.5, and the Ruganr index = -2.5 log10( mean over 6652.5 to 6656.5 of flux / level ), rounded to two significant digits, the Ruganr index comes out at 0.028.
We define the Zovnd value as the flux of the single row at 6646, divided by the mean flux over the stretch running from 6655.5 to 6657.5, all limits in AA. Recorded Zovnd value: 1.14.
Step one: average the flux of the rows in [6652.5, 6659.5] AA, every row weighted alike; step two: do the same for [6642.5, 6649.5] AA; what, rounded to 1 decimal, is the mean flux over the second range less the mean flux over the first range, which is 4.9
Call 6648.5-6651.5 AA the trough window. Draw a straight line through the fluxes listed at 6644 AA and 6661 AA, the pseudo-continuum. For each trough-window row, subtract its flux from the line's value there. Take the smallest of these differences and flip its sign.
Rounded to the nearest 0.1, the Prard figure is 1.8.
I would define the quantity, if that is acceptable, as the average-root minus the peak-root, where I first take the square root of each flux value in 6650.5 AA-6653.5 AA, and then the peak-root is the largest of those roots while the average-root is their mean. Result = -0.057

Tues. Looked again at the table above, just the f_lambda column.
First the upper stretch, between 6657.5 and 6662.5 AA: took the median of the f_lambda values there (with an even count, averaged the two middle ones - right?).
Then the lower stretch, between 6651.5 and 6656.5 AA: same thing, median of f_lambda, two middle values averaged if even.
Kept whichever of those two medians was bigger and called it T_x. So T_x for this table 41.2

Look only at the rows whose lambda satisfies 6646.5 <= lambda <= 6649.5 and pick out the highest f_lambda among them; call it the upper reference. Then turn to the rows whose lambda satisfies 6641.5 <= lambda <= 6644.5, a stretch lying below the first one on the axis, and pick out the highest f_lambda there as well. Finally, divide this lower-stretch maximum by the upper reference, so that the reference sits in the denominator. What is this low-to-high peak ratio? 0.96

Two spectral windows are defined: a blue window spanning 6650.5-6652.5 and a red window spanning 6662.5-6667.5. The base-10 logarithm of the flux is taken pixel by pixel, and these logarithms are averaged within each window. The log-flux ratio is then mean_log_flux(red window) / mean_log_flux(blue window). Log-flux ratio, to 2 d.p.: 1.00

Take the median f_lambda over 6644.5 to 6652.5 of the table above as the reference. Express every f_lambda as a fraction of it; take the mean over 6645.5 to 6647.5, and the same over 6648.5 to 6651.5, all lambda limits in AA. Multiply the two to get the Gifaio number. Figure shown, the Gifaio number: 0.990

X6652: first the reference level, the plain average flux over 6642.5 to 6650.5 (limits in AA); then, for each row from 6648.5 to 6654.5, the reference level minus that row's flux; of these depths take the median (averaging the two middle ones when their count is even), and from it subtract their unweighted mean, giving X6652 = 0.72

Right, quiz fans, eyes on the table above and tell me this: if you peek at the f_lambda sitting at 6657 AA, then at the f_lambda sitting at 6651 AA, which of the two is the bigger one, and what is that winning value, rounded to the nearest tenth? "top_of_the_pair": 41.8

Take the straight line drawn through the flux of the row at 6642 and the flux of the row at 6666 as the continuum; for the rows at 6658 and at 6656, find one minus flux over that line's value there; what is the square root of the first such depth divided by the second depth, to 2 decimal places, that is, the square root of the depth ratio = 0.97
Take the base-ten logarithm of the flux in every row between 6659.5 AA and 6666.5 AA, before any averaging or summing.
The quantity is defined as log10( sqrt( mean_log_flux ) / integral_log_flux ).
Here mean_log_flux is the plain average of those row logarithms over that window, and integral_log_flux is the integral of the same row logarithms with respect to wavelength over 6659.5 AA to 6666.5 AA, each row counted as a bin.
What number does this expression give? -0.95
